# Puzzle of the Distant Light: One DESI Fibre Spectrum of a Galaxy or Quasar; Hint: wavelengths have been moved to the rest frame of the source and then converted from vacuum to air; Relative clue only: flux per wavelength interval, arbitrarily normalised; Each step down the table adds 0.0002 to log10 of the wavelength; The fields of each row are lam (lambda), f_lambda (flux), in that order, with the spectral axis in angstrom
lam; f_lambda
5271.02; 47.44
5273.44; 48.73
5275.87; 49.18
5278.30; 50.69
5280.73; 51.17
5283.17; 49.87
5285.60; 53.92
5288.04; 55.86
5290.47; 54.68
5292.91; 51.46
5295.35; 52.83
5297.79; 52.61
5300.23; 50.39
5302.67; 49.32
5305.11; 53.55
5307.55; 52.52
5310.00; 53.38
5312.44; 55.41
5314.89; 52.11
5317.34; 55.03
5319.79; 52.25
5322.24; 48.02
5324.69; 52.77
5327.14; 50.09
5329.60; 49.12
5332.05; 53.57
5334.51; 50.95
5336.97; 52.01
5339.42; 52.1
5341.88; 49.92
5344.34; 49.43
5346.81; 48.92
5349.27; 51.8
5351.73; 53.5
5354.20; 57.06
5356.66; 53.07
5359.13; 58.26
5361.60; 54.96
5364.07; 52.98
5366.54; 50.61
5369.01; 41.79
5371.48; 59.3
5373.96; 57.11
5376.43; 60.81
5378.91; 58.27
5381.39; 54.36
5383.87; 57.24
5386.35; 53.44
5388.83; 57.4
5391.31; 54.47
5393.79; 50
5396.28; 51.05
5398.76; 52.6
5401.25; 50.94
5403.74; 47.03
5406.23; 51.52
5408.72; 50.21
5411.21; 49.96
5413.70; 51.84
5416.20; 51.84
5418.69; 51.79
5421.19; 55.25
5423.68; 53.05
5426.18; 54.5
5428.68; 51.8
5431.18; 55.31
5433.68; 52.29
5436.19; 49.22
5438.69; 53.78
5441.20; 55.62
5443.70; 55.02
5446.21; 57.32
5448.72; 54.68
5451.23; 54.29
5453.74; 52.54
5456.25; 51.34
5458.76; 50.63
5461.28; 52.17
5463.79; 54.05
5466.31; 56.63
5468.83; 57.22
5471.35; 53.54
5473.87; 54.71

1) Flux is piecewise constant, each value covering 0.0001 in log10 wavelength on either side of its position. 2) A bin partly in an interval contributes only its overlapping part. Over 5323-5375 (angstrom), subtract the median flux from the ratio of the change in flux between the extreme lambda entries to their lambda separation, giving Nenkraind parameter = -52.0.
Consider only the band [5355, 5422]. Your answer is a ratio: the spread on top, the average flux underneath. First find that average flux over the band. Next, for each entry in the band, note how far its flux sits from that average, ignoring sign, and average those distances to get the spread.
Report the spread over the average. 0.058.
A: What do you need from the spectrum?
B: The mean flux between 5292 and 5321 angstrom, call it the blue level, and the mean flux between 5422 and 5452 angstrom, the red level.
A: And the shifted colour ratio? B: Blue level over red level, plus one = 1.98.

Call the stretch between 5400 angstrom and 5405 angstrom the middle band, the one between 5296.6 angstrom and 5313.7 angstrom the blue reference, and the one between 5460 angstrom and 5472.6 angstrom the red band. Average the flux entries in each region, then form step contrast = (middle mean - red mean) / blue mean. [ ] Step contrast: -0.11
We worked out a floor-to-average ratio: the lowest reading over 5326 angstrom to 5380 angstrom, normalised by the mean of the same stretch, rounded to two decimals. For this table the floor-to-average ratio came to 0.79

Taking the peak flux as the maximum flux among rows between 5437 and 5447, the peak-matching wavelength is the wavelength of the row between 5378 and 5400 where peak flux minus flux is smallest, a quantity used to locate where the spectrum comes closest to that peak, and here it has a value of 5378.91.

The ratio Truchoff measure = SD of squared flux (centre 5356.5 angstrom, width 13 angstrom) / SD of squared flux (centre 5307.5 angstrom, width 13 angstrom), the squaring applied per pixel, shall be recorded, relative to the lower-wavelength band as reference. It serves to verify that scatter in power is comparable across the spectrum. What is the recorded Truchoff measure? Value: 1.1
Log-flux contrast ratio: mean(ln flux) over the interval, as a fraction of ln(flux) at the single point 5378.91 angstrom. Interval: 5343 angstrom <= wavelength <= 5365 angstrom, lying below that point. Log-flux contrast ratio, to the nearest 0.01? 0.98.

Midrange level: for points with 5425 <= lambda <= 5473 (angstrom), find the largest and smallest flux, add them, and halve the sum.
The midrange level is 53.3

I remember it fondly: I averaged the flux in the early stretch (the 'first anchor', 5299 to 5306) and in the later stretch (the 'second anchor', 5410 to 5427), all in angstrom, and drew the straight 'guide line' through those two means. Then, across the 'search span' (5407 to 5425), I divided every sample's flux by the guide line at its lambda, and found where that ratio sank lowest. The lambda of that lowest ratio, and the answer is 5411.21 angstrom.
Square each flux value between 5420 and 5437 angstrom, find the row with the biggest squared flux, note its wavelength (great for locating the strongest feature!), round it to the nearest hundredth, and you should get 5431.18 angstrom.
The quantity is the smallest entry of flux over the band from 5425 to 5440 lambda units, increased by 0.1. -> 49.3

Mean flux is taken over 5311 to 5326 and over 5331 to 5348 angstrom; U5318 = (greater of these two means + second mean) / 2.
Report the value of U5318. 51.8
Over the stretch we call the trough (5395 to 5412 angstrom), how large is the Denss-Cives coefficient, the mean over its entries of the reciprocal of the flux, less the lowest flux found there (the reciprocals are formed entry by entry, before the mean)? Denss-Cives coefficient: -47.0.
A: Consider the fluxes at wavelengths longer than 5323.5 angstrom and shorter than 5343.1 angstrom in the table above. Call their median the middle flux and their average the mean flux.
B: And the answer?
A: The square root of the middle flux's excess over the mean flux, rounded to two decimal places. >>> 0.40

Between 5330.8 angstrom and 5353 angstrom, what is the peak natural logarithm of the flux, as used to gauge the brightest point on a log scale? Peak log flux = 3.98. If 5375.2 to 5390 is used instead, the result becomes 4.11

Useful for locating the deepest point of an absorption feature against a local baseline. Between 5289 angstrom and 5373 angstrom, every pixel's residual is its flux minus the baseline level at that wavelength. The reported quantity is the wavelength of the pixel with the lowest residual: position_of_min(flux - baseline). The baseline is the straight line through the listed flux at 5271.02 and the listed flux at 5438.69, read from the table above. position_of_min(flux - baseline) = 5369.01 angstrom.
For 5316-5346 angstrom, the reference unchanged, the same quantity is 5322.24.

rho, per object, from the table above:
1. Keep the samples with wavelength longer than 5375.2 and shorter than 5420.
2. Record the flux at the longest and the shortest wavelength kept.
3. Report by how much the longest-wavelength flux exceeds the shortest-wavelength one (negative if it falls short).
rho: -9.0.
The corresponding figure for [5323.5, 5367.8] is -2.2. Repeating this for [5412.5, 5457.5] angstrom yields -0.5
